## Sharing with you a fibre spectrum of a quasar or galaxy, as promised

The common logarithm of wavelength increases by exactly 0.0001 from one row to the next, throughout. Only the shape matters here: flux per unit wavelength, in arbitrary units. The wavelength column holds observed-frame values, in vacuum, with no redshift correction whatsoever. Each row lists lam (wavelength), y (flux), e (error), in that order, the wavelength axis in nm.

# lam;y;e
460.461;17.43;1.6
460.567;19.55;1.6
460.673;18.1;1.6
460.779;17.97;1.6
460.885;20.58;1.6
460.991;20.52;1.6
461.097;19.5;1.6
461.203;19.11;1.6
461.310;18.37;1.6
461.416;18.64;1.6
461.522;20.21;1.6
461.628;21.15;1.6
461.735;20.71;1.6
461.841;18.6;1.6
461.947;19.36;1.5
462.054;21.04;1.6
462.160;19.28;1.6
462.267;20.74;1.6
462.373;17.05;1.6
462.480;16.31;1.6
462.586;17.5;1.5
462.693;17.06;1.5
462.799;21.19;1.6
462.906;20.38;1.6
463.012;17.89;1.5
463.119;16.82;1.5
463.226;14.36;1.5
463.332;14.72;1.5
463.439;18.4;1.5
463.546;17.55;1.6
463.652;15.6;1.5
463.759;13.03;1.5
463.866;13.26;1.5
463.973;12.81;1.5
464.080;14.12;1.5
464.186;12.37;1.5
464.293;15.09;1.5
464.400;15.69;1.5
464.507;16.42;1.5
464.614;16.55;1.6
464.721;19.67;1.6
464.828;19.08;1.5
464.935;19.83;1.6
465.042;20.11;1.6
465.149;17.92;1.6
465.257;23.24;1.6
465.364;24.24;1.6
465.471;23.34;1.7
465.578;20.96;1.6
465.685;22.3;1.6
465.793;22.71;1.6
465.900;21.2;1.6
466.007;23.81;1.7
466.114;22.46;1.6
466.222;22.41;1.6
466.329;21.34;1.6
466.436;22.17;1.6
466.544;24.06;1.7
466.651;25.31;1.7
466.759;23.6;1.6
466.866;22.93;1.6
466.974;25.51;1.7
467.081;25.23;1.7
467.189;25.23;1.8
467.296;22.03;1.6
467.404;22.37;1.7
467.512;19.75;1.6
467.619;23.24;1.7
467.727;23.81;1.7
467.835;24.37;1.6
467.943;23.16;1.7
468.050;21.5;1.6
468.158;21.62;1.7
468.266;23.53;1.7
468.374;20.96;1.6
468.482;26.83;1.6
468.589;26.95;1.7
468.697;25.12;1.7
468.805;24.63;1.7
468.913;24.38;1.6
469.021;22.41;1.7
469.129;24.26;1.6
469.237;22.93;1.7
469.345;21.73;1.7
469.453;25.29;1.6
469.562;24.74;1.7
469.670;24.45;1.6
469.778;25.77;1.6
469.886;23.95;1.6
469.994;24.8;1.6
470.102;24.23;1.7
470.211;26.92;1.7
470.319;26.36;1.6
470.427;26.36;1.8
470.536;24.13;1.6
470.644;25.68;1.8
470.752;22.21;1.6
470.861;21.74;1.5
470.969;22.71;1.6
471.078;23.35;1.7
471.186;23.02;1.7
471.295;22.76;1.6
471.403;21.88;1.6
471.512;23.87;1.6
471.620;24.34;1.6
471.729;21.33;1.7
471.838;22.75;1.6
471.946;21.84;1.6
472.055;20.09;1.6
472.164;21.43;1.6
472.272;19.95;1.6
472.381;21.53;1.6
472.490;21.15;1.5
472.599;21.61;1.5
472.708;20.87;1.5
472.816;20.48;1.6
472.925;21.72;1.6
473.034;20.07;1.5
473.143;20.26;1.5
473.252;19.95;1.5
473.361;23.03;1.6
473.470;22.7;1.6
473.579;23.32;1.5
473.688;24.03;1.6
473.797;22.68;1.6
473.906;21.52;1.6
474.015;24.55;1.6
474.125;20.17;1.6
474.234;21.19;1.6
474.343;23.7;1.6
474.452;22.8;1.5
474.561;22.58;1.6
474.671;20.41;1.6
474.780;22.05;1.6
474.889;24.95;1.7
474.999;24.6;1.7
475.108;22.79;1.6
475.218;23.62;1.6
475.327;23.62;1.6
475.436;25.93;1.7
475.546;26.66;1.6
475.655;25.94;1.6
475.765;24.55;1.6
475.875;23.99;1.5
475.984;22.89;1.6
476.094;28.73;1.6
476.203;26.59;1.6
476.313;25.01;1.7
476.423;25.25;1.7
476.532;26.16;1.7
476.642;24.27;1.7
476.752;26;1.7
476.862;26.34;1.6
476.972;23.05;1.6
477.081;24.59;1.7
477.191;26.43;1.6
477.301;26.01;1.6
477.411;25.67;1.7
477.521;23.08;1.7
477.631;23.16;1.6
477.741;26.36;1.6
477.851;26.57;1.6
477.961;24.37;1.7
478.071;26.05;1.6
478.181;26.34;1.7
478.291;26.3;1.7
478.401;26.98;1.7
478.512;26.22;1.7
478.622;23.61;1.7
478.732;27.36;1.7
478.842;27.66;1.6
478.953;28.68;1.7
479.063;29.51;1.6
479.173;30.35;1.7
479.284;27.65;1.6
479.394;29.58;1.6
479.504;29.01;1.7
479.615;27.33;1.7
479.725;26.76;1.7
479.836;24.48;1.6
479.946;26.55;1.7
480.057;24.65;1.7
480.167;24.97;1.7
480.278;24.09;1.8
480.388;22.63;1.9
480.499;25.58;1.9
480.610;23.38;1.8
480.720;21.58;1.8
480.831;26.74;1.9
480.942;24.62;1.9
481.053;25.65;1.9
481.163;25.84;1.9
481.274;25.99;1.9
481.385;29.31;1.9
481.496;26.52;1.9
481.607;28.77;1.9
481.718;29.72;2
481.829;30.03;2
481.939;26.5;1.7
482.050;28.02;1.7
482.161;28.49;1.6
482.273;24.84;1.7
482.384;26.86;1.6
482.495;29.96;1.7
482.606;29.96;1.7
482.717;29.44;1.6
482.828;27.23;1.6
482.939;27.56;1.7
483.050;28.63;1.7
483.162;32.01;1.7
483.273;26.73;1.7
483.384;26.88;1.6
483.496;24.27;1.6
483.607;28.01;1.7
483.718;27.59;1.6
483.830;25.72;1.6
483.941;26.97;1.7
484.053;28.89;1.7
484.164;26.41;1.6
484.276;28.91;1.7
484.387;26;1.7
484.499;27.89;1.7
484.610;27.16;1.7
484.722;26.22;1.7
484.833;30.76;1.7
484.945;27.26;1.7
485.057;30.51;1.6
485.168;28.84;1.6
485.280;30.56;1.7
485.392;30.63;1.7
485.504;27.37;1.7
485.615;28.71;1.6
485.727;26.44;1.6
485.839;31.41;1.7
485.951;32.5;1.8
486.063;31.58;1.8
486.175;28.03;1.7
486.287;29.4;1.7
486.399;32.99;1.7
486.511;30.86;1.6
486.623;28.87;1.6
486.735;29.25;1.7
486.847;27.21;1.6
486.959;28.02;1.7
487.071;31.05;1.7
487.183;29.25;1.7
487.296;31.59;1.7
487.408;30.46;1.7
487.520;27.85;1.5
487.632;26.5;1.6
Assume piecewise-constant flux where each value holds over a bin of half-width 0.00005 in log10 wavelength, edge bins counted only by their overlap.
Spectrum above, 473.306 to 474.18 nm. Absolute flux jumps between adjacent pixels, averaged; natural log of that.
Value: 0.50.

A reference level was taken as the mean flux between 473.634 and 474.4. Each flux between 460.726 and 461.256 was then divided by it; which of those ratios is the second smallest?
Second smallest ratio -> 0.85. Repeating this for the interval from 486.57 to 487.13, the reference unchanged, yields 1.24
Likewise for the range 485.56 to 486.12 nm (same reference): 1.27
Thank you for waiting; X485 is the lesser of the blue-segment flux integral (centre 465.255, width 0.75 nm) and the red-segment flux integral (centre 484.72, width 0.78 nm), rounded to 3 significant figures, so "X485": 16.0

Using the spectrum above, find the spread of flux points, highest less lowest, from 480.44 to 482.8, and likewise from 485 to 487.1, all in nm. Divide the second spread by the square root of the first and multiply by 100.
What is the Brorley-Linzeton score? 225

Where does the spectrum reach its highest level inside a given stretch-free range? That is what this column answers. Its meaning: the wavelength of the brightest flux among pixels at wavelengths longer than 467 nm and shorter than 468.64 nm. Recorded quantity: 468.589 nm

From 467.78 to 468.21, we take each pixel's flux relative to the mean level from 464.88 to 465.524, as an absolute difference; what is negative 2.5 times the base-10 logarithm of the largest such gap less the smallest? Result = -1.14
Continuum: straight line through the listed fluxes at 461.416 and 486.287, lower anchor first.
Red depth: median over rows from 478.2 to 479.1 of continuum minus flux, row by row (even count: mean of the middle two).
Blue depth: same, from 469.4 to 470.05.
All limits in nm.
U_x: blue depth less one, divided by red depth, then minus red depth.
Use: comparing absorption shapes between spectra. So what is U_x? 4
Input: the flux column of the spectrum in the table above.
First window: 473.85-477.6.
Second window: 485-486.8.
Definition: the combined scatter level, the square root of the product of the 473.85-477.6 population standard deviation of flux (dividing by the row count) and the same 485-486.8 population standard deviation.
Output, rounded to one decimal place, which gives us 1.8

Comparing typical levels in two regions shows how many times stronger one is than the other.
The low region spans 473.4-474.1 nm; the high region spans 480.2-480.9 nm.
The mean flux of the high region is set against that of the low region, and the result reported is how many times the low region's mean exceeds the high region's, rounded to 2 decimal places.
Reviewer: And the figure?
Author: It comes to 0.96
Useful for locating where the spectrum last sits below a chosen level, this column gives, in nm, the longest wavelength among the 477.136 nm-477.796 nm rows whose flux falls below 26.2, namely 477.631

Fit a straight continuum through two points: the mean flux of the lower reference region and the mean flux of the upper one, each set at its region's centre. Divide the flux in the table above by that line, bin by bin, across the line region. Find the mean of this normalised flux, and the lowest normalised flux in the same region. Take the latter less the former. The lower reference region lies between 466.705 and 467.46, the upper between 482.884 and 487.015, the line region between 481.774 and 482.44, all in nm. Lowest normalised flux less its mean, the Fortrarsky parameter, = -0.10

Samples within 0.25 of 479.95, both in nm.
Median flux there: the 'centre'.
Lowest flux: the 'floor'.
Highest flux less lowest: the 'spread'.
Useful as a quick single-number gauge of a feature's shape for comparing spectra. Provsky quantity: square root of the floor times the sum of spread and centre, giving 25.8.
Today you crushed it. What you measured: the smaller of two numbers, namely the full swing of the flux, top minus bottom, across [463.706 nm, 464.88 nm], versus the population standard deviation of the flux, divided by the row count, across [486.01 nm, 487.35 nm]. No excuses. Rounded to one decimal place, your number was 1.7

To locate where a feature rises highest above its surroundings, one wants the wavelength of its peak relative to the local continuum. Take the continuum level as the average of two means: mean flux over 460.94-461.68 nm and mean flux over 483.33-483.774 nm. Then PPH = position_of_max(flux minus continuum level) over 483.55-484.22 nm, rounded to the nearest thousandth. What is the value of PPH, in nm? 484.053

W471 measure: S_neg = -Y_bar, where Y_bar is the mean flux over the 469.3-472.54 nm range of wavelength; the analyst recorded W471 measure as -23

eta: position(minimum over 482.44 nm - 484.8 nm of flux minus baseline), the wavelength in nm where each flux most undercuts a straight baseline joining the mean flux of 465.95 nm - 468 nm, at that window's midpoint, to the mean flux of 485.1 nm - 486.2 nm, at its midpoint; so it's 483.496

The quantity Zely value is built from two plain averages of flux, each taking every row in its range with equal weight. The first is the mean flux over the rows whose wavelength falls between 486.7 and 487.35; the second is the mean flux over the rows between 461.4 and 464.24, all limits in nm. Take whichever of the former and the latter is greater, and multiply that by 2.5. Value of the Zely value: 73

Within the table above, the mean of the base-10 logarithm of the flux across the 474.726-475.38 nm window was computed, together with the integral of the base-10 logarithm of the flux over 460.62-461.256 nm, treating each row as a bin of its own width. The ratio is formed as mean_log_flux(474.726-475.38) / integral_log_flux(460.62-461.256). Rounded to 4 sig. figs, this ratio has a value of 1.678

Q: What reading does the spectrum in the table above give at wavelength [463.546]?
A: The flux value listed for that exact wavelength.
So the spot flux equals 17.55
